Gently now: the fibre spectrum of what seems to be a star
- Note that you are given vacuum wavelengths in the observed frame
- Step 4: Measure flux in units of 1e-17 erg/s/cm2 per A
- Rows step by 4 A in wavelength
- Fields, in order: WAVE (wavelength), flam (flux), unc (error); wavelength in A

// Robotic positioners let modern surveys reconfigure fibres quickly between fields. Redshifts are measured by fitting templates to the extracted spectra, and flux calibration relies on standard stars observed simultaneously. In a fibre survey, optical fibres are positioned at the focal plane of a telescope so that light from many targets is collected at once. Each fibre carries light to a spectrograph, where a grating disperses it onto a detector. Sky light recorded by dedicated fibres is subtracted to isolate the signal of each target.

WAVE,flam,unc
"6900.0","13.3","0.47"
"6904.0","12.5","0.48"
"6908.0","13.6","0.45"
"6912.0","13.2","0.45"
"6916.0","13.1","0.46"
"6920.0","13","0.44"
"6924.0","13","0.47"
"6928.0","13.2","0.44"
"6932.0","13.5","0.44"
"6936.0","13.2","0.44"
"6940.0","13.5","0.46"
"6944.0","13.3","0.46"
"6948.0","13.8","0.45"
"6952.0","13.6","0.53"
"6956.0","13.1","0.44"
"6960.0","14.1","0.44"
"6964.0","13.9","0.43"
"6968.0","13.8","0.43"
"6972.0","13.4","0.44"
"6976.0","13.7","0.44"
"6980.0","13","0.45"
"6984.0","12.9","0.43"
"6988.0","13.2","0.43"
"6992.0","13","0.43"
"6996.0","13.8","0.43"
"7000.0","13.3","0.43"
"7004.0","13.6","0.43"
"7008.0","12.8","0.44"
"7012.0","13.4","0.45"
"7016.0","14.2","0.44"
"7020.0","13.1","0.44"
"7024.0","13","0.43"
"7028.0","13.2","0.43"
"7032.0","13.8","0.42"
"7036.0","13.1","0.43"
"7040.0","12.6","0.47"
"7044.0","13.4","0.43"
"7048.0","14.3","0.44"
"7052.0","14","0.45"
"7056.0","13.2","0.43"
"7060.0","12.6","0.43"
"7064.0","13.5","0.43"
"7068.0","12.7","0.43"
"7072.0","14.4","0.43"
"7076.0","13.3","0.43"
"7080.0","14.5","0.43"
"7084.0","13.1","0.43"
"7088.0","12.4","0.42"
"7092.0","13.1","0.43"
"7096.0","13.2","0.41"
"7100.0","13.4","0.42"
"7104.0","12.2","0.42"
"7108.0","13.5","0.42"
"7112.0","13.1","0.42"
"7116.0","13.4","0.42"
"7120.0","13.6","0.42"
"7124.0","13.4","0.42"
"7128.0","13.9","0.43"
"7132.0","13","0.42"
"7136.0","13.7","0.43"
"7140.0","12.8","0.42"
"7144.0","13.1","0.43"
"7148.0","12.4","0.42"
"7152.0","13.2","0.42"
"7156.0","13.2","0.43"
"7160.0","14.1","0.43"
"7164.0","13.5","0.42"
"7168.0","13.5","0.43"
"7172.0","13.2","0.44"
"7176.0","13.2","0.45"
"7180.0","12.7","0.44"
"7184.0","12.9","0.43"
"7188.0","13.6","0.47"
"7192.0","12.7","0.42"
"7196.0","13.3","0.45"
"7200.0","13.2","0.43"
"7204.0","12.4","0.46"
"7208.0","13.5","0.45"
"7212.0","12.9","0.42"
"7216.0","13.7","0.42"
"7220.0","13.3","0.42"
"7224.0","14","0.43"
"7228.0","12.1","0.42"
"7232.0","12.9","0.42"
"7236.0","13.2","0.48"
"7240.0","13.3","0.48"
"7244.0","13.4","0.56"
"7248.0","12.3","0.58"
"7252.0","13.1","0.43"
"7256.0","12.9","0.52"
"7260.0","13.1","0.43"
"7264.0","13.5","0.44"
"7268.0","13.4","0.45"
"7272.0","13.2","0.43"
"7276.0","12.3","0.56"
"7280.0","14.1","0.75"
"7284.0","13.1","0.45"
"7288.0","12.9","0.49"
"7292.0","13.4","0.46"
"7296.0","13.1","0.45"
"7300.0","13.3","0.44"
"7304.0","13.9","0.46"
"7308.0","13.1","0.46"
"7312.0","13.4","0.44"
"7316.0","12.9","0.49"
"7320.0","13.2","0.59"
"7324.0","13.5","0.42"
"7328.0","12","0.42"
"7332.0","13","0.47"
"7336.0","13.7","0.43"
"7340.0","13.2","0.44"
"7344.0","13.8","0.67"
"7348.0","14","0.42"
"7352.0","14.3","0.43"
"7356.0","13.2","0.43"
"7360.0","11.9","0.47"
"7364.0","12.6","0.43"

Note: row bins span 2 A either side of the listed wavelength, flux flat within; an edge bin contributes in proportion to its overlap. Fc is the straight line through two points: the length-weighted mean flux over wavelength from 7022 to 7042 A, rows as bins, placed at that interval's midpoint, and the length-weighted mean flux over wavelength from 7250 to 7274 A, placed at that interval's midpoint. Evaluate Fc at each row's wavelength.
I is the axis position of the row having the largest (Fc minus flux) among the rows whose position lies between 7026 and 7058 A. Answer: 7040.0 A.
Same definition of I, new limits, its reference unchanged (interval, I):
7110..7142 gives 7140.0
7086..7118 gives 7104.0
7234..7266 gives 7248.0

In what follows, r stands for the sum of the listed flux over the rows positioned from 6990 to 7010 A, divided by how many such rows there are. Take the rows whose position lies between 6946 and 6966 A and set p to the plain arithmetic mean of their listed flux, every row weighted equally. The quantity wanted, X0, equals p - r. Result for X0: 0.4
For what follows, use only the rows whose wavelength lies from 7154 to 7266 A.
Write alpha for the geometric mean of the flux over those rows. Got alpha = 13.2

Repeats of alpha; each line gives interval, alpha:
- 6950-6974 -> 13.6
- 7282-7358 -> 13.3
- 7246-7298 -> 13.1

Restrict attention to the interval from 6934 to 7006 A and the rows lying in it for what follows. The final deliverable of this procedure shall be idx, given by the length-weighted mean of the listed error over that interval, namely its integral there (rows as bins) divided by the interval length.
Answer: 0.444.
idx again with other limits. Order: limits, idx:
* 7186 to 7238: 0.438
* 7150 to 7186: 0.432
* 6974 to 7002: 0.434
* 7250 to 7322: 0.486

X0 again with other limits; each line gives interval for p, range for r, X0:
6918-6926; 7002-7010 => -0.2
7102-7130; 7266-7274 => 0.0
